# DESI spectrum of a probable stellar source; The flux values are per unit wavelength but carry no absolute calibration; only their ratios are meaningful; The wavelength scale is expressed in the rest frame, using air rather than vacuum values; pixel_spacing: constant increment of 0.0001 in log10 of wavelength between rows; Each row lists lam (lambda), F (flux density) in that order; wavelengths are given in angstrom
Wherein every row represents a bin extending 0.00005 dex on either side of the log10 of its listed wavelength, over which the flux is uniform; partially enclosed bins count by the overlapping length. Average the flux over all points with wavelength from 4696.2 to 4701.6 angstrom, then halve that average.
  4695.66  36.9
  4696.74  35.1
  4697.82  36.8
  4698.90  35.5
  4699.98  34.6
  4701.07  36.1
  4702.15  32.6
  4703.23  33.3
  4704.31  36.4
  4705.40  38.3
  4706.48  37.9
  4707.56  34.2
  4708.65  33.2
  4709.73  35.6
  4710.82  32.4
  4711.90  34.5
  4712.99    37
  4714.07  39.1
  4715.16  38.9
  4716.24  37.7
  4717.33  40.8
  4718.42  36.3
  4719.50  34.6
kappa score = 17.8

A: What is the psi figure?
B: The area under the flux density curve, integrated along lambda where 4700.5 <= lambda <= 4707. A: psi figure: 232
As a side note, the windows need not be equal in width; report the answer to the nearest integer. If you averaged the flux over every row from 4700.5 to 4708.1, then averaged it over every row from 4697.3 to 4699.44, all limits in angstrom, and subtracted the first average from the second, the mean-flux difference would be 1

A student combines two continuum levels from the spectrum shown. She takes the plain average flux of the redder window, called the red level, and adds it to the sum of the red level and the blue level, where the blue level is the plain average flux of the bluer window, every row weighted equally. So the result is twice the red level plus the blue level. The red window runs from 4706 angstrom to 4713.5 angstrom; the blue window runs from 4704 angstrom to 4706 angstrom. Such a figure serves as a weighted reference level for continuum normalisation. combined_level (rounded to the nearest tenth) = 107.3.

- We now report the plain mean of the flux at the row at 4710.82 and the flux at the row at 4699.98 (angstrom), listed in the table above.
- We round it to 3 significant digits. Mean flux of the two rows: 33.5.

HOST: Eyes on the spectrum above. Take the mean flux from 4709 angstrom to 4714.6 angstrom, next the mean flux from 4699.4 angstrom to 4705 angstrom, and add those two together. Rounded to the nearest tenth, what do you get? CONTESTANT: 70.3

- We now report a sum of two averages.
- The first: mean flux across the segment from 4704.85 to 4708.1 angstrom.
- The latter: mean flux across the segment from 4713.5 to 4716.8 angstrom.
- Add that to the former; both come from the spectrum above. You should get 75.4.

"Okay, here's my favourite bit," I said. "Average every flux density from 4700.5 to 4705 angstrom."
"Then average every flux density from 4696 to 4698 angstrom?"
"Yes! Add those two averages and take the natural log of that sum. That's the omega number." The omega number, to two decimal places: 4.26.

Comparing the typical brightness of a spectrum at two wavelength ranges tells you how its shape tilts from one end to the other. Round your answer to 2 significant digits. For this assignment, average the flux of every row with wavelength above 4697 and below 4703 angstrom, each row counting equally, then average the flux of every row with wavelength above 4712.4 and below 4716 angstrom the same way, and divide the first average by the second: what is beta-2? 0.92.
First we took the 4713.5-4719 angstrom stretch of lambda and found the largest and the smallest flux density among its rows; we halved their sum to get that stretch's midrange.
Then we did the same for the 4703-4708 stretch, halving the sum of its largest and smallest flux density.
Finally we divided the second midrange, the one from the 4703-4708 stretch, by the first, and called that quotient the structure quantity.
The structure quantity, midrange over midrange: 0.93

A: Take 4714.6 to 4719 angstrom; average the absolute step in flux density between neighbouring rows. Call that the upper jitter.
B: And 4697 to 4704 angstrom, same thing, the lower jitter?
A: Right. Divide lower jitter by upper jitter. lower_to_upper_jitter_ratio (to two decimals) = 0.54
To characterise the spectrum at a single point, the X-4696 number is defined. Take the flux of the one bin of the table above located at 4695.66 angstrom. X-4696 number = 36.9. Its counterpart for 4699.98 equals 34.6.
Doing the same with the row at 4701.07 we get 36.1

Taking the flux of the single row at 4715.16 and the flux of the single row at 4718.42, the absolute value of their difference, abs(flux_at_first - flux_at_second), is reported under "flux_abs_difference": 2.6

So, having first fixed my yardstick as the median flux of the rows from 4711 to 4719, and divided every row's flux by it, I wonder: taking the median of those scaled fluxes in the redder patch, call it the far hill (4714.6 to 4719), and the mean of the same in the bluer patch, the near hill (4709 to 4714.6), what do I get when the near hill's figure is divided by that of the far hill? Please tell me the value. 0.93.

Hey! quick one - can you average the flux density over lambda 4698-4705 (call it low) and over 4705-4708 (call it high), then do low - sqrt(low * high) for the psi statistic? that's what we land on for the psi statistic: -1.0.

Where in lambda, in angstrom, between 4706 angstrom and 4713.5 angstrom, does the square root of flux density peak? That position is 4706.48 angstrom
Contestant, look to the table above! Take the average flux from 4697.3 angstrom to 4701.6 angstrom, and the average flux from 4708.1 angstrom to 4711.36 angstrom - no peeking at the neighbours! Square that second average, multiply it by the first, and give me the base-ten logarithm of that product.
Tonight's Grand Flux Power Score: 4.61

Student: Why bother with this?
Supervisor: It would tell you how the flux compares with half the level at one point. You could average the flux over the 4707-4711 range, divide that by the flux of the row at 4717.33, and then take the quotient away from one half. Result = -0.33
